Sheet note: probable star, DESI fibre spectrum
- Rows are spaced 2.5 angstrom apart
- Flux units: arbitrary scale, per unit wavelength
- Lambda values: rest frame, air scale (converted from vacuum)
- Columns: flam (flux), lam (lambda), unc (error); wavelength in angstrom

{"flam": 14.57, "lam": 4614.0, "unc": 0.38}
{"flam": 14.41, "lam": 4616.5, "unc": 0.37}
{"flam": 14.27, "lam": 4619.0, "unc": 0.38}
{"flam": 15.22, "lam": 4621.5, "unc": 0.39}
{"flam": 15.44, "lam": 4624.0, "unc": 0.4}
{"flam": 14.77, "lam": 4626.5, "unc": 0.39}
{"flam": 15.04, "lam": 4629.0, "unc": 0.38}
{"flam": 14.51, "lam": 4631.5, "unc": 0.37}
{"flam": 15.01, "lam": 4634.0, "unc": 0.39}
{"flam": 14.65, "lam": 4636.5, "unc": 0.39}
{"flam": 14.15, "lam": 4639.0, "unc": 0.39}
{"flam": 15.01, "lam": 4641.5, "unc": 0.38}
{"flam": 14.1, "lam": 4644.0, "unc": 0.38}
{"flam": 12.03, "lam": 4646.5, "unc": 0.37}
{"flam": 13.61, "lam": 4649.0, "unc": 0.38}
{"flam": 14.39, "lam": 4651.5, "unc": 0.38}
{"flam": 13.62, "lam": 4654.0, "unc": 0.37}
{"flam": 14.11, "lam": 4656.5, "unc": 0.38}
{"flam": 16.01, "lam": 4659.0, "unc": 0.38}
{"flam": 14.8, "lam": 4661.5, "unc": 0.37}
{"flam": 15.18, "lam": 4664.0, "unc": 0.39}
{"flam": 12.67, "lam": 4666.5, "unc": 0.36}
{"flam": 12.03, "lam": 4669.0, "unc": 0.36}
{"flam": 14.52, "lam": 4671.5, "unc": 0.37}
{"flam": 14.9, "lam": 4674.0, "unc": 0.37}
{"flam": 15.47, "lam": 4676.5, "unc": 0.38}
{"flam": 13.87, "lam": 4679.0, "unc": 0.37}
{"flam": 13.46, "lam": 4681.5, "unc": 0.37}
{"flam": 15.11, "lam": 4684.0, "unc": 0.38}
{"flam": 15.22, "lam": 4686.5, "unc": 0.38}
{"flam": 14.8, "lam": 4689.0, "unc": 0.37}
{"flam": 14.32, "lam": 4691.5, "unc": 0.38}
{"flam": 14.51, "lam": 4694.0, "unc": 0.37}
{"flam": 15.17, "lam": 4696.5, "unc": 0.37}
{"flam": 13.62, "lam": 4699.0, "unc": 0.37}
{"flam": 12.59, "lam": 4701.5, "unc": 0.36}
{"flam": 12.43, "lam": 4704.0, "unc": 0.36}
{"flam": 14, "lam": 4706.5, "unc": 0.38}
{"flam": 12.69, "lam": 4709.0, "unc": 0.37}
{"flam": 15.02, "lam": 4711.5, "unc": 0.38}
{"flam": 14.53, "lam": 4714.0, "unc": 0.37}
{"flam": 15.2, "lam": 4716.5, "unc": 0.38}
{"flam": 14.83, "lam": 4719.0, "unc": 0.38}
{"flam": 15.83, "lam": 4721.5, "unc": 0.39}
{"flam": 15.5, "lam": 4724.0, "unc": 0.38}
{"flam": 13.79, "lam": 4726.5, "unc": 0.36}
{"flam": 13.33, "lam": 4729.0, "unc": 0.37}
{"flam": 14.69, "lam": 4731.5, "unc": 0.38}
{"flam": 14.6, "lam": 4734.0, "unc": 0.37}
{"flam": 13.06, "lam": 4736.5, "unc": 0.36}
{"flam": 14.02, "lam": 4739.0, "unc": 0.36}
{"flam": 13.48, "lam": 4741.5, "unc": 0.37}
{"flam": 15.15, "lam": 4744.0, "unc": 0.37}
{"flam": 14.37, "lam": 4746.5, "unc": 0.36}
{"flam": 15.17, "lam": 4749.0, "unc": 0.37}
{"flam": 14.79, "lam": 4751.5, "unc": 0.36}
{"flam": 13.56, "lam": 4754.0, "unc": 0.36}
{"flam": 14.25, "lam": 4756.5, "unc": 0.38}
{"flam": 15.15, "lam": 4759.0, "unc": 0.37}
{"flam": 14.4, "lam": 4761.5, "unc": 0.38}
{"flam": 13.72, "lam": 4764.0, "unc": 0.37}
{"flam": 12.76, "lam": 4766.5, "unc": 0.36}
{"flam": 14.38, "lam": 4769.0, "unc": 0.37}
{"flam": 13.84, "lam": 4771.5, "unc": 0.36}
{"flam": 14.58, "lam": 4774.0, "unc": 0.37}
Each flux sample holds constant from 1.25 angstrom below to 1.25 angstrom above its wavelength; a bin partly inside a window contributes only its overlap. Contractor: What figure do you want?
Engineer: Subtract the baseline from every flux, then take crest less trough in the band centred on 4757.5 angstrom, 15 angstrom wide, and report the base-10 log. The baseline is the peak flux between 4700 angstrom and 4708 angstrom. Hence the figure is 0.2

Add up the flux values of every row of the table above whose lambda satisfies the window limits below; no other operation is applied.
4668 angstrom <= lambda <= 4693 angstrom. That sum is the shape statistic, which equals 144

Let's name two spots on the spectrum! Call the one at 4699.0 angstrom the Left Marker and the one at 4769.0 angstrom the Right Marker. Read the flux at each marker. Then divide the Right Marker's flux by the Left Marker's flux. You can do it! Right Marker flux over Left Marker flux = 1.06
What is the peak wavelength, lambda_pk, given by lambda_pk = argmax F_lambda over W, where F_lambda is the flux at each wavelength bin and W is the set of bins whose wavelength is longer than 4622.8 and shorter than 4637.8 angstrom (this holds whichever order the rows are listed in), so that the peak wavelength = 4624.0 angstrom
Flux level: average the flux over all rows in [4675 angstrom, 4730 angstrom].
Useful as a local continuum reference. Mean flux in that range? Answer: 14.3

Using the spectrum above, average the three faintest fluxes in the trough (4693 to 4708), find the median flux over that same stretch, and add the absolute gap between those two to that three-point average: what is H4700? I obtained 13.8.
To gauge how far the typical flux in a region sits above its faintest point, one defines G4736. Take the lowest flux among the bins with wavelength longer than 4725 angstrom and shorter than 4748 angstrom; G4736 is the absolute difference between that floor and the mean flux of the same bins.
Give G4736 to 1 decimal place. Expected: 1.0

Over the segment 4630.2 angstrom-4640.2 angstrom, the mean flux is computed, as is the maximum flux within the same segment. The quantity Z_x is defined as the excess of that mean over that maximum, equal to -0.4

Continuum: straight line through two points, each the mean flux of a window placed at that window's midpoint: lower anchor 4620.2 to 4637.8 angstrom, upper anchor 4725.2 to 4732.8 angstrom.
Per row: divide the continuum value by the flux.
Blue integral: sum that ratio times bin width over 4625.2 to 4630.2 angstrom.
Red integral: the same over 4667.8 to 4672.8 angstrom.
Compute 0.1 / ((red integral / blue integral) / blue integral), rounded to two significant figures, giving 0.46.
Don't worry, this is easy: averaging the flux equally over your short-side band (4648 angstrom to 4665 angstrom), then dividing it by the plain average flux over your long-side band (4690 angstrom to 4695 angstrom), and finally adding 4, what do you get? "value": 5.01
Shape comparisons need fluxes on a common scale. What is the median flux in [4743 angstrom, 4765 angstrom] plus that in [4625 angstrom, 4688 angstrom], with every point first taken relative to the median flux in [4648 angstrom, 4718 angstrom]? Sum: 2.001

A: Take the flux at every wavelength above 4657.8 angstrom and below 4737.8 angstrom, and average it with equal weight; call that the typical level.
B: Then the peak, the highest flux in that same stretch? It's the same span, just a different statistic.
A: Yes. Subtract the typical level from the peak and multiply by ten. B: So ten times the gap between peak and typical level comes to 17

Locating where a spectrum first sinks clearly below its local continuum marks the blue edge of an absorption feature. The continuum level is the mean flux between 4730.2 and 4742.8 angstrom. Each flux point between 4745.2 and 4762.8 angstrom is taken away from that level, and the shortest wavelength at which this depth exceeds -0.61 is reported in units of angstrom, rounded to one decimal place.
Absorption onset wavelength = 4746.5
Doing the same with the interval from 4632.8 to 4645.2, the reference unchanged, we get 4639.0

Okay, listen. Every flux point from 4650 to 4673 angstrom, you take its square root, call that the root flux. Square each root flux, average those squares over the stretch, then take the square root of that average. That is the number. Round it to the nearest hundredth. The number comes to 3.76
